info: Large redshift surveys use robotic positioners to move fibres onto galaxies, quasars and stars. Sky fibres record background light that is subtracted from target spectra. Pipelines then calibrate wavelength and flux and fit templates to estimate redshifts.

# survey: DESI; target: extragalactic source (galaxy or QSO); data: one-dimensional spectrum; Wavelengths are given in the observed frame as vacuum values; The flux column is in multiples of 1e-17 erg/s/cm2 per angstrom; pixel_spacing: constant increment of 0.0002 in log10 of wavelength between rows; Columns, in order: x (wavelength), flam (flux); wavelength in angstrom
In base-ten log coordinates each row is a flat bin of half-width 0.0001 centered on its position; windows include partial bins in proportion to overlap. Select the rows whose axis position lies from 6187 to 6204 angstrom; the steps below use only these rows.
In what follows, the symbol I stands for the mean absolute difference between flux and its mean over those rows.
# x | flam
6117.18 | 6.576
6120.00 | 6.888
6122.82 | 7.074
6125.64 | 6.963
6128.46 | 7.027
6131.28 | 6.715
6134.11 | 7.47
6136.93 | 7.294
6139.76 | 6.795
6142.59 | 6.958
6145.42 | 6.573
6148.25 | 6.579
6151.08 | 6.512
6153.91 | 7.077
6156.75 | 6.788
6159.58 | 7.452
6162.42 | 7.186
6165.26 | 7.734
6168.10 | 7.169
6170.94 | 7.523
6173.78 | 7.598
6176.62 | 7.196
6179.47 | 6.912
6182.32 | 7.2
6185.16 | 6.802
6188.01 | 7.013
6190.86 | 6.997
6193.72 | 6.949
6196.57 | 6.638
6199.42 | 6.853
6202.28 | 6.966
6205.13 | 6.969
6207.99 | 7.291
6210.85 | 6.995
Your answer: 0.10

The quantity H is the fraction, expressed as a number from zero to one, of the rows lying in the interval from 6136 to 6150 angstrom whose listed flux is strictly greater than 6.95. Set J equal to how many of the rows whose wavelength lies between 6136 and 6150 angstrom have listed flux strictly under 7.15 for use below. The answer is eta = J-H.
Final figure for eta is 3.6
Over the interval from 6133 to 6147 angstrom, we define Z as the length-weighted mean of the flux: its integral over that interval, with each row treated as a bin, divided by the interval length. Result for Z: 7.00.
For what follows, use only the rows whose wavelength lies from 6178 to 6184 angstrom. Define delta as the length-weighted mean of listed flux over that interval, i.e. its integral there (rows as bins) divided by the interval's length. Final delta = 7.04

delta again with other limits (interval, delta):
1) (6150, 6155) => 6.80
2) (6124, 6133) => 6.92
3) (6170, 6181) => 7.30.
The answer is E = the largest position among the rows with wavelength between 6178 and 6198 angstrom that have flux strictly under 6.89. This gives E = 6196.57 angstrom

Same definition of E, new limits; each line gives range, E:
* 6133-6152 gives 6151.08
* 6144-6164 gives 6156.75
